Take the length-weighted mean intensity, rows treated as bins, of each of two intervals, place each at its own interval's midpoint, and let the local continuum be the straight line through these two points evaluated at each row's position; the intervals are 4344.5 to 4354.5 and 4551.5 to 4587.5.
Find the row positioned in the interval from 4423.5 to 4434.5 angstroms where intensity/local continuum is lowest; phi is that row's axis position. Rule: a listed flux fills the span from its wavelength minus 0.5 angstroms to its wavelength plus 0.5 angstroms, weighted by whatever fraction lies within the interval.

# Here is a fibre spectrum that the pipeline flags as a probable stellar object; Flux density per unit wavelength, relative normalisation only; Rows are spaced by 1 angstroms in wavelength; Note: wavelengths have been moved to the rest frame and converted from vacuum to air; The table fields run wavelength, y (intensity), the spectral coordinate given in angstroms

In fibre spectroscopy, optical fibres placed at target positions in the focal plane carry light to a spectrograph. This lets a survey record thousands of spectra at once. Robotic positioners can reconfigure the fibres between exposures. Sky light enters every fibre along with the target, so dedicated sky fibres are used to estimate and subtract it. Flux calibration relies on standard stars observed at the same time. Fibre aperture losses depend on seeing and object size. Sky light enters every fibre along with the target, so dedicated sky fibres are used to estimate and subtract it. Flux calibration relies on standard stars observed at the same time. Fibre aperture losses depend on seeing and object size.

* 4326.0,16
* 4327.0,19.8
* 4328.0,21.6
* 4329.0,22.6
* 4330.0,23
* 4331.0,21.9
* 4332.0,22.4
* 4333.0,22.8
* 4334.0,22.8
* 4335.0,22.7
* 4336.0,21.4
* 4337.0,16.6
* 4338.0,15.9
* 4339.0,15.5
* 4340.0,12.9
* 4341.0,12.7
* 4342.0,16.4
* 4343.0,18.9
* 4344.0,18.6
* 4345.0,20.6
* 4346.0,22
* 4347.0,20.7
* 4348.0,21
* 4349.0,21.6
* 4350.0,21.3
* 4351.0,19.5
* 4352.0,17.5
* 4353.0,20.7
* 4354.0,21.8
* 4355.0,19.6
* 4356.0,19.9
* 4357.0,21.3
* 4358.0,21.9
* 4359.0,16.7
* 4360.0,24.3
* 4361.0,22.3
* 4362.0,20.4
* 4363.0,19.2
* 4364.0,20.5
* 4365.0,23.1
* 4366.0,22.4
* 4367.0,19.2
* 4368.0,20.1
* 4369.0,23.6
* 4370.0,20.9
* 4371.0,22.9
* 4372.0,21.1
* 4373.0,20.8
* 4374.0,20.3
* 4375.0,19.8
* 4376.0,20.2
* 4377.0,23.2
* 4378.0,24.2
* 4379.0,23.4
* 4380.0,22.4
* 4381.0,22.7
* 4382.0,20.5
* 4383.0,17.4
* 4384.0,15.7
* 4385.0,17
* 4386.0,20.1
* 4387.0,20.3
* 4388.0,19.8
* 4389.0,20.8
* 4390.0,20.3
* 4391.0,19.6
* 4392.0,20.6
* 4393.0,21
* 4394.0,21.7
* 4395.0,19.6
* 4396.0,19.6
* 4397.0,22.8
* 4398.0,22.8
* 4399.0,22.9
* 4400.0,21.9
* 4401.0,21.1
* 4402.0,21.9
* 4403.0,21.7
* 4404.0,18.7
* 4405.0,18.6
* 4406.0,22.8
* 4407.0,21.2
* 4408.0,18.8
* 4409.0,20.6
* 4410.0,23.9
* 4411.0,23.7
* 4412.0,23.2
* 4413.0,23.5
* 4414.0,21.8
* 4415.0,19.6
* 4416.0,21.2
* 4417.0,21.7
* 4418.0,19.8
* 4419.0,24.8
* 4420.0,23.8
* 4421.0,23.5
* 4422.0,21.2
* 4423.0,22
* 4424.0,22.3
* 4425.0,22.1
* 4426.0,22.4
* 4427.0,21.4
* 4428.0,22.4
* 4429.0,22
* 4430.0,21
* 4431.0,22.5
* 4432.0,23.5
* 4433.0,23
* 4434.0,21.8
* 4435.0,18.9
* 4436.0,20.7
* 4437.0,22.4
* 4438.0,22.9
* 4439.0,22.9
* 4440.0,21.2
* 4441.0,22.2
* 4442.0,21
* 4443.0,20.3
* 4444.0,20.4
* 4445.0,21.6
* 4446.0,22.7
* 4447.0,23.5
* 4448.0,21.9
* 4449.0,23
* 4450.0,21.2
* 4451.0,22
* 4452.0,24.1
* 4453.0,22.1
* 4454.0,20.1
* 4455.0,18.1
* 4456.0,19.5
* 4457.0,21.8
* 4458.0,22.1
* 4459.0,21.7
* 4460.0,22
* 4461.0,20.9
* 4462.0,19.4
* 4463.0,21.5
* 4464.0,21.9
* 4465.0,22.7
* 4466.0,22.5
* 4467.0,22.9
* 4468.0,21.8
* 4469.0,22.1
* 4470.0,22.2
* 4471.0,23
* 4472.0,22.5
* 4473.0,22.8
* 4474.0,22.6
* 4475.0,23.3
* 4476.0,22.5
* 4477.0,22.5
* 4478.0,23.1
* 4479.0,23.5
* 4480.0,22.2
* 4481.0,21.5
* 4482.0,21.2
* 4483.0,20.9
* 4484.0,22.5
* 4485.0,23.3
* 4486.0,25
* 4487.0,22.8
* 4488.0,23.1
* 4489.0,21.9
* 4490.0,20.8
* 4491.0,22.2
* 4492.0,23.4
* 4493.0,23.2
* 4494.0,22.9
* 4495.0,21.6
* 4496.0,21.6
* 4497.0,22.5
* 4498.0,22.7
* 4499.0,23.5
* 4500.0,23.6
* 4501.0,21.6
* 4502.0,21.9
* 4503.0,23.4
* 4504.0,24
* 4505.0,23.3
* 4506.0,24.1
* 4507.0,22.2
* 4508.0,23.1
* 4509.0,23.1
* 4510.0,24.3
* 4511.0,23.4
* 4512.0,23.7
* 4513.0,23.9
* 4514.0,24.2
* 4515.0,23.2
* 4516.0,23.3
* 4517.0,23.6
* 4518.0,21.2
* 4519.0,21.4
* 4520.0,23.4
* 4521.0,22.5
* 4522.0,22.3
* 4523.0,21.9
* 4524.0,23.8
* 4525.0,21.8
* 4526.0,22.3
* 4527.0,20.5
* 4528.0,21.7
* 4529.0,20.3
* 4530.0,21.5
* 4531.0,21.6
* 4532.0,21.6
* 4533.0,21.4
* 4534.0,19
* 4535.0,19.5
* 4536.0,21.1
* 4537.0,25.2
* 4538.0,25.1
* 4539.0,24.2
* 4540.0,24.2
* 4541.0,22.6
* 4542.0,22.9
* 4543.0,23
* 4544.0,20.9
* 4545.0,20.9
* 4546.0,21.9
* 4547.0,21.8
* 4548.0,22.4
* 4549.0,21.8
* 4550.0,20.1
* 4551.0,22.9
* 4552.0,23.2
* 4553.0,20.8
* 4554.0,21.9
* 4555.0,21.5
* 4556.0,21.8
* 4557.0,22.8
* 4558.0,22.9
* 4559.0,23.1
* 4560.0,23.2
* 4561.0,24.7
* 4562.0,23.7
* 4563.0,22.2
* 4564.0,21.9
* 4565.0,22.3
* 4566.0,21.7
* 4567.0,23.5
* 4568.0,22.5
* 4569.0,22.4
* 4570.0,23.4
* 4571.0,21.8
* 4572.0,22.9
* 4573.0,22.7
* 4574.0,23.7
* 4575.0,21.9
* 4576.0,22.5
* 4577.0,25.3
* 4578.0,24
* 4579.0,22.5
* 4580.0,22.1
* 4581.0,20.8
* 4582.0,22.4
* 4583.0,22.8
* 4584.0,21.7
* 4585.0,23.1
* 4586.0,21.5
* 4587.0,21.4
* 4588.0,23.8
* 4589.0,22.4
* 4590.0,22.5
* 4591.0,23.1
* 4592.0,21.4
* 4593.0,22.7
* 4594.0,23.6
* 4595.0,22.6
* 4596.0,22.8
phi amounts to 4430.0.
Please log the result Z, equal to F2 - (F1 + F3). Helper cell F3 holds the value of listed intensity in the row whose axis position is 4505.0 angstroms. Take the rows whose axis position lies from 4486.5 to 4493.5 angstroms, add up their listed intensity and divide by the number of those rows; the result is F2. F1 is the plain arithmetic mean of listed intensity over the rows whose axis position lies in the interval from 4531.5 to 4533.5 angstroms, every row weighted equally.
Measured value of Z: -22.3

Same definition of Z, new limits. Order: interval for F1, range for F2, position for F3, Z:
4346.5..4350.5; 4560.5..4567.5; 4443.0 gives -18.6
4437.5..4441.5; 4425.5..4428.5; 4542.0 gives -23.1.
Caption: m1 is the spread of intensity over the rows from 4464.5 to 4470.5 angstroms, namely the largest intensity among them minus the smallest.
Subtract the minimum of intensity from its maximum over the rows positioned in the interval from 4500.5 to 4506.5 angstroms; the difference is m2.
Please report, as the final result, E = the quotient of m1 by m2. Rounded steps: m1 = 1.1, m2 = 2.5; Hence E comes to 0.4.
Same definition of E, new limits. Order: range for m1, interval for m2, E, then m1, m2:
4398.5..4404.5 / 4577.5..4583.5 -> 1.3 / 4.2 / 3.2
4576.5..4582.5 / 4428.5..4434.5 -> 1.8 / 4.5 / 2.5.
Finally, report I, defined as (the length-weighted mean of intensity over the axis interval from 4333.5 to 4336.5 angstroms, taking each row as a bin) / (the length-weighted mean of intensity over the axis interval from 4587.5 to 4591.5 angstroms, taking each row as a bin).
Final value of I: 0.97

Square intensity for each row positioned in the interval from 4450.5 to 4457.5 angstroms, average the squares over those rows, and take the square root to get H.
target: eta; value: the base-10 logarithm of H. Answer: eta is 1.33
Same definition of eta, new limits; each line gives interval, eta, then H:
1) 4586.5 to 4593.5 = 1.35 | 22.5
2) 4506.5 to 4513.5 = 1.37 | 23.4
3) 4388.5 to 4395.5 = 1.31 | 20.5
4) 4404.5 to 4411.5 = 1.33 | 21.5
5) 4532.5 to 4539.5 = 1.35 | 22.3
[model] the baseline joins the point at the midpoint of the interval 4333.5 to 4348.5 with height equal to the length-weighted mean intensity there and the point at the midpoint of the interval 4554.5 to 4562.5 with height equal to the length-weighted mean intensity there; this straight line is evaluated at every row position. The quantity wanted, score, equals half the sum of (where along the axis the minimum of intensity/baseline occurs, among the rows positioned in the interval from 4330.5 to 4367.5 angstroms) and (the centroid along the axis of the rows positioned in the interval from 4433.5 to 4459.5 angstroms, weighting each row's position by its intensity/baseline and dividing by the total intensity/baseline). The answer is 4393.7 angstroms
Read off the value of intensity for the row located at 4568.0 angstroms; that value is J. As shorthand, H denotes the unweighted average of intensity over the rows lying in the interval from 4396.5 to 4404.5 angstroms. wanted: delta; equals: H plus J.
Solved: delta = 44.2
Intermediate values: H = 21.7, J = 22.5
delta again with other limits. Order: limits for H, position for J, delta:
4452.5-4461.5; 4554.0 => 42.8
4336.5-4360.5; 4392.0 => 39.7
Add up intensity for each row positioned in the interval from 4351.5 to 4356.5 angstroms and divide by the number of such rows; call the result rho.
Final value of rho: 19.9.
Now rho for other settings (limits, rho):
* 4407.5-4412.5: 22.0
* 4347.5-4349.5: 21.3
